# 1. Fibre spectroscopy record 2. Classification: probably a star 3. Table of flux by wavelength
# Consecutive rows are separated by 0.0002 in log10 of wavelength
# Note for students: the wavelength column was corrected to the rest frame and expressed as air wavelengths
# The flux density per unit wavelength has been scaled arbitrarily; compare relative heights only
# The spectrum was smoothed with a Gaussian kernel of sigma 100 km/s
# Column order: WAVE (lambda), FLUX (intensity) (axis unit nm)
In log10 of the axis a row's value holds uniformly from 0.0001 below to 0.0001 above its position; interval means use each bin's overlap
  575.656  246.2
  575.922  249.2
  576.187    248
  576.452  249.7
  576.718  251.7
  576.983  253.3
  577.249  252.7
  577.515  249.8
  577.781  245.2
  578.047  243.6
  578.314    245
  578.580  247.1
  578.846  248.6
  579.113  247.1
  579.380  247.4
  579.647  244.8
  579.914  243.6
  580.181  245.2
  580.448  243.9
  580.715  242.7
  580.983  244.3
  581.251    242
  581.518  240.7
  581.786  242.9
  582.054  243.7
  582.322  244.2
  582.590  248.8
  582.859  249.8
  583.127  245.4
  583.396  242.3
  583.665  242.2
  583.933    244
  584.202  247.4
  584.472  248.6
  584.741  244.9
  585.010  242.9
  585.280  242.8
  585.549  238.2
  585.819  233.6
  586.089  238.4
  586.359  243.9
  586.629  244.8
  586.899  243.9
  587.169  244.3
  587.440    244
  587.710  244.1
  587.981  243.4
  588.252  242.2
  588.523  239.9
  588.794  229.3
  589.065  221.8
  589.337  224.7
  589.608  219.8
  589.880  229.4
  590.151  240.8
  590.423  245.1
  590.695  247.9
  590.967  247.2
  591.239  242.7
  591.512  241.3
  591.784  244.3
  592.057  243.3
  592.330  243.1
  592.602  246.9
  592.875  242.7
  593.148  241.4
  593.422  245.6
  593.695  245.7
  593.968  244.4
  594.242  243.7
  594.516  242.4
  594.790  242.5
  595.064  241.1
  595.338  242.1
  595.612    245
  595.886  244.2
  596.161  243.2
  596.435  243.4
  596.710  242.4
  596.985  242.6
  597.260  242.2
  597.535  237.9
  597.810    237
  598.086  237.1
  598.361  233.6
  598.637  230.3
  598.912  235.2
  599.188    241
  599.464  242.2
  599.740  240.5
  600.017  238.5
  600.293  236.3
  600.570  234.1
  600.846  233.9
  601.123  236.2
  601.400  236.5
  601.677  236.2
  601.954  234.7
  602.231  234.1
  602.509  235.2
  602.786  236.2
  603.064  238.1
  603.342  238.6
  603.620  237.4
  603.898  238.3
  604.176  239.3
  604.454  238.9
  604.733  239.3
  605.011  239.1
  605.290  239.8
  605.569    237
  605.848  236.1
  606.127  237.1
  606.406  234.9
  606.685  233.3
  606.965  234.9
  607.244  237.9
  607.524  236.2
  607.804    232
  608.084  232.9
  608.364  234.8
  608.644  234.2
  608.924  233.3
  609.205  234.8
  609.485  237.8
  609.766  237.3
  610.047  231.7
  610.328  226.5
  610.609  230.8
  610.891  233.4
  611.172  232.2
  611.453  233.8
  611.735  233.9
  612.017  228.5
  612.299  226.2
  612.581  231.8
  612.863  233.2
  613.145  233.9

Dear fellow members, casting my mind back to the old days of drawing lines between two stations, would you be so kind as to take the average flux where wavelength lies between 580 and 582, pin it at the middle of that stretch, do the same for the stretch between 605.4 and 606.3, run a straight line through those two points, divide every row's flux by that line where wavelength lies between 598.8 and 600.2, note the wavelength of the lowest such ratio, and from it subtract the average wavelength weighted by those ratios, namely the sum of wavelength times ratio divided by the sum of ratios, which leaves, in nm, -0.55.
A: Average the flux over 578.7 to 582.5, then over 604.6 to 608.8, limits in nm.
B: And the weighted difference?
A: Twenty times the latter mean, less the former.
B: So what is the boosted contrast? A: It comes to 4475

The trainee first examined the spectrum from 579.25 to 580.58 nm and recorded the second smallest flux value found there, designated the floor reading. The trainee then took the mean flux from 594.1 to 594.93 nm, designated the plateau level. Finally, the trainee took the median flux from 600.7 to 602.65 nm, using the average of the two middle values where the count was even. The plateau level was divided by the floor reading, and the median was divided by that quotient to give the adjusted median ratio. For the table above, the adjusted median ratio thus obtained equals 236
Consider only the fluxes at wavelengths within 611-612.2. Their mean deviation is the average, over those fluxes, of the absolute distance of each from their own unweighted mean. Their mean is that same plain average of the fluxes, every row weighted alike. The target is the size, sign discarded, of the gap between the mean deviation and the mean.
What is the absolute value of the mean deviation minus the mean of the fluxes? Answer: 230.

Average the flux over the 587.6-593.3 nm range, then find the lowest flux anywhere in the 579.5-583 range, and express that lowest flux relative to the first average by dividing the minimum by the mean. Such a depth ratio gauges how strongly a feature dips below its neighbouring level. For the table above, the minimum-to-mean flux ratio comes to 1.007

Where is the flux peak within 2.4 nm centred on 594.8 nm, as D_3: 593.695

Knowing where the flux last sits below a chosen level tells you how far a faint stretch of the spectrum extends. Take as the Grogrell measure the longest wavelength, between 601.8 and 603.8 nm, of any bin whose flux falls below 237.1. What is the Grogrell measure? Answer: 602.786 nm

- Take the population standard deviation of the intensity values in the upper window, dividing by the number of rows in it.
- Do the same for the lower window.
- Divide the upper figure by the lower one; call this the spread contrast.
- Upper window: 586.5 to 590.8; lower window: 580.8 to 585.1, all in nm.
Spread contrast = 3.47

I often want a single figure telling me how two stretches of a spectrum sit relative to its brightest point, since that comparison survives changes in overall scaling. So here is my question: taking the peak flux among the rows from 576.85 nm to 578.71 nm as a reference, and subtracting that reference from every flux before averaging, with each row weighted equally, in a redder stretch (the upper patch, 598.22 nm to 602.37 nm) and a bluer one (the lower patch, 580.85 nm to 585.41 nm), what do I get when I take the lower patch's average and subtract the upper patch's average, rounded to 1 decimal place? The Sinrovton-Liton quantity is 8.3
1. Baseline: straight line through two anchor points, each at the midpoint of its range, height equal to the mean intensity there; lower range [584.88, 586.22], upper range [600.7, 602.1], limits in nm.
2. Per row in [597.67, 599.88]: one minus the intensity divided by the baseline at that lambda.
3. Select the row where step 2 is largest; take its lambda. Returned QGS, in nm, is 598.637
